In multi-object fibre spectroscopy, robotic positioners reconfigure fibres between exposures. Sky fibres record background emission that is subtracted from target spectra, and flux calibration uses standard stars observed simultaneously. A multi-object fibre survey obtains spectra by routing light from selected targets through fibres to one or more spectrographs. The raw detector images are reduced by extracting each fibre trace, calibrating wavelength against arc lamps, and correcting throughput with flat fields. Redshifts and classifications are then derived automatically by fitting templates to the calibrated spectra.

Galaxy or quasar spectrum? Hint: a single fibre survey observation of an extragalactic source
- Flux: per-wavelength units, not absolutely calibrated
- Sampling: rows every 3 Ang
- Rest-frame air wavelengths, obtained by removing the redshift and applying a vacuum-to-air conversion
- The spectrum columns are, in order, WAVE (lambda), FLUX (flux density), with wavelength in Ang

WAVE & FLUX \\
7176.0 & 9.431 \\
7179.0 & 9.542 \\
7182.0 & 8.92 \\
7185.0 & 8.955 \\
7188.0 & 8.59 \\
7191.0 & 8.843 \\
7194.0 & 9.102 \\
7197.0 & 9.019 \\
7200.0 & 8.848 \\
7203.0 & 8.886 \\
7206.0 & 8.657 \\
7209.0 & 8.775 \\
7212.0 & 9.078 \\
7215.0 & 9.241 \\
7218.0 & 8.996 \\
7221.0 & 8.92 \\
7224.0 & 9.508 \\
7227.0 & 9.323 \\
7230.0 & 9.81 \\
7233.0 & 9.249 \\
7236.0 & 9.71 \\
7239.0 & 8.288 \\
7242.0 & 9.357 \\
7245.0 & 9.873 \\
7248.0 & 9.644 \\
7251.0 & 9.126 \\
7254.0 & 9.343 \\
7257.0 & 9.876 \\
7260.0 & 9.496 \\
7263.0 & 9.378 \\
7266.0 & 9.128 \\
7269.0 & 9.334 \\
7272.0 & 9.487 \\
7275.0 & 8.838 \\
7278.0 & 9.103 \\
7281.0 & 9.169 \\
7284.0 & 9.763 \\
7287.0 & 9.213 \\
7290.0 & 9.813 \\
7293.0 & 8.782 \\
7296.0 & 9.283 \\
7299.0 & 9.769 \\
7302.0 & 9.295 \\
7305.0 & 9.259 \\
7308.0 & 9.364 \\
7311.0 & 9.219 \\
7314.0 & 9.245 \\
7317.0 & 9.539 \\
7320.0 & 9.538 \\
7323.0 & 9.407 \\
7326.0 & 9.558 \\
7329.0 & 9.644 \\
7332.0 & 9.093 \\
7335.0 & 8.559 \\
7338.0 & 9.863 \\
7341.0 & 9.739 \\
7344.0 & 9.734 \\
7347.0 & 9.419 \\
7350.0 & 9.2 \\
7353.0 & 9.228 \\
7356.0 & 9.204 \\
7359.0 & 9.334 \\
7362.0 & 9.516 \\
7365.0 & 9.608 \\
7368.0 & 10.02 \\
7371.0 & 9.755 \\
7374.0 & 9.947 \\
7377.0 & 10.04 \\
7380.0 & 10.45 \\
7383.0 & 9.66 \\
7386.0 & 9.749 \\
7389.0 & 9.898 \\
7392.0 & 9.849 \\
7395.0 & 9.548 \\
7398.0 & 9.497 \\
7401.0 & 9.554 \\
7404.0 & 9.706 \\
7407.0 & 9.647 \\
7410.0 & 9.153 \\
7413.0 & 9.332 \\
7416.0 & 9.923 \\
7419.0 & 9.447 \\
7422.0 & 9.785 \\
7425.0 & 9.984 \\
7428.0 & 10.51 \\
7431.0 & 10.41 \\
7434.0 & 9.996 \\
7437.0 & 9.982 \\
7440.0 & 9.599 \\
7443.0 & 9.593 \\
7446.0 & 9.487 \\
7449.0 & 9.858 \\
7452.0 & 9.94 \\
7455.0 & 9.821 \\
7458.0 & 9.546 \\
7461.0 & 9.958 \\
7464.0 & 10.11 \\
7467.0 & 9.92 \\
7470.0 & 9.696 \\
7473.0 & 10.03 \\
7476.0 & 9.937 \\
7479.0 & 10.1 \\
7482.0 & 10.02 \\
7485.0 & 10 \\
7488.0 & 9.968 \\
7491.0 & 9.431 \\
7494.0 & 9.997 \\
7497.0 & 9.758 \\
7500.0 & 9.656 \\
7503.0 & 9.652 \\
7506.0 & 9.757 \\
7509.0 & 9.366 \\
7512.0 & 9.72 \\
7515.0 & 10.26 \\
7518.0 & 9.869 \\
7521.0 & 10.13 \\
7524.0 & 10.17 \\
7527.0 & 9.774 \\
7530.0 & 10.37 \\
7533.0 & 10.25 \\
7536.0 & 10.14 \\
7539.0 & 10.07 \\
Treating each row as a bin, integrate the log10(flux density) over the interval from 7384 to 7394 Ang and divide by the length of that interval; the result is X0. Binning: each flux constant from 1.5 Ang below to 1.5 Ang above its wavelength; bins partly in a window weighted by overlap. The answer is 0.992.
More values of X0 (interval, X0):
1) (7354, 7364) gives 0.971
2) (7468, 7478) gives 0.996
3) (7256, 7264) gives 0.981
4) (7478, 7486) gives 1.002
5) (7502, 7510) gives 0.982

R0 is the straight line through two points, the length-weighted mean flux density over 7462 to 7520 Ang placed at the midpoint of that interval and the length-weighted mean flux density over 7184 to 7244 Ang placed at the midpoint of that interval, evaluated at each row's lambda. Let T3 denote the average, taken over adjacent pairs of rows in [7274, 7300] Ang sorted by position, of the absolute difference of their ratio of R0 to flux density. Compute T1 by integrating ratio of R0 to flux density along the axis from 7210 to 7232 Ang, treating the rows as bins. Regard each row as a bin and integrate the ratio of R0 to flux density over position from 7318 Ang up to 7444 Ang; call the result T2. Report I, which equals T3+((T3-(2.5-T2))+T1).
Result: 144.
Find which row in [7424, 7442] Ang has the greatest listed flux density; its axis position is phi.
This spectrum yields 7428.0 Ang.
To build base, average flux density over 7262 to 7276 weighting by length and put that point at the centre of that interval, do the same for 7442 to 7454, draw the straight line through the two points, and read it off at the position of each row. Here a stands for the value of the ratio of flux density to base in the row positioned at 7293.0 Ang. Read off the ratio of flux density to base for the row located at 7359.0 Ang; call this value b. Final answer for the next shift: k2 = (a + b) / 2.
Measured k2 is 0.96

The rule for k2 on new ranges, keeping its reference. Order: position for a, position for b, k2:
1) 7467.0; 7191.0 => 1.00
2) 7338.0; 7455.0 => 1.03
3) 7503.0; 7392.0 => 1.00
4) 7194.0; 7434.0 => 1.02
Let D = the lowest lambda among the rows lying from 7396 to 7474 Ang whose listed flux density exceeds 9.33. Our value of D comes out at 7398.0 Ang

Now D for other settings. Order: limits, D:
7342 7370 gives 7344.0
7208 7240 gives 7224.0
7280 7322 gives 7284.0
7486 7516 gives 7488.0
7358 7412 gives 7359.0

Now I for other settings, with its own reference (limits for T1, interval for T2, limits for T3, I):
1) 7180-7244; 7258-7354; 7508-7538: 157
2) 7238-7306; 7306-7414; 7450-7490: 172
